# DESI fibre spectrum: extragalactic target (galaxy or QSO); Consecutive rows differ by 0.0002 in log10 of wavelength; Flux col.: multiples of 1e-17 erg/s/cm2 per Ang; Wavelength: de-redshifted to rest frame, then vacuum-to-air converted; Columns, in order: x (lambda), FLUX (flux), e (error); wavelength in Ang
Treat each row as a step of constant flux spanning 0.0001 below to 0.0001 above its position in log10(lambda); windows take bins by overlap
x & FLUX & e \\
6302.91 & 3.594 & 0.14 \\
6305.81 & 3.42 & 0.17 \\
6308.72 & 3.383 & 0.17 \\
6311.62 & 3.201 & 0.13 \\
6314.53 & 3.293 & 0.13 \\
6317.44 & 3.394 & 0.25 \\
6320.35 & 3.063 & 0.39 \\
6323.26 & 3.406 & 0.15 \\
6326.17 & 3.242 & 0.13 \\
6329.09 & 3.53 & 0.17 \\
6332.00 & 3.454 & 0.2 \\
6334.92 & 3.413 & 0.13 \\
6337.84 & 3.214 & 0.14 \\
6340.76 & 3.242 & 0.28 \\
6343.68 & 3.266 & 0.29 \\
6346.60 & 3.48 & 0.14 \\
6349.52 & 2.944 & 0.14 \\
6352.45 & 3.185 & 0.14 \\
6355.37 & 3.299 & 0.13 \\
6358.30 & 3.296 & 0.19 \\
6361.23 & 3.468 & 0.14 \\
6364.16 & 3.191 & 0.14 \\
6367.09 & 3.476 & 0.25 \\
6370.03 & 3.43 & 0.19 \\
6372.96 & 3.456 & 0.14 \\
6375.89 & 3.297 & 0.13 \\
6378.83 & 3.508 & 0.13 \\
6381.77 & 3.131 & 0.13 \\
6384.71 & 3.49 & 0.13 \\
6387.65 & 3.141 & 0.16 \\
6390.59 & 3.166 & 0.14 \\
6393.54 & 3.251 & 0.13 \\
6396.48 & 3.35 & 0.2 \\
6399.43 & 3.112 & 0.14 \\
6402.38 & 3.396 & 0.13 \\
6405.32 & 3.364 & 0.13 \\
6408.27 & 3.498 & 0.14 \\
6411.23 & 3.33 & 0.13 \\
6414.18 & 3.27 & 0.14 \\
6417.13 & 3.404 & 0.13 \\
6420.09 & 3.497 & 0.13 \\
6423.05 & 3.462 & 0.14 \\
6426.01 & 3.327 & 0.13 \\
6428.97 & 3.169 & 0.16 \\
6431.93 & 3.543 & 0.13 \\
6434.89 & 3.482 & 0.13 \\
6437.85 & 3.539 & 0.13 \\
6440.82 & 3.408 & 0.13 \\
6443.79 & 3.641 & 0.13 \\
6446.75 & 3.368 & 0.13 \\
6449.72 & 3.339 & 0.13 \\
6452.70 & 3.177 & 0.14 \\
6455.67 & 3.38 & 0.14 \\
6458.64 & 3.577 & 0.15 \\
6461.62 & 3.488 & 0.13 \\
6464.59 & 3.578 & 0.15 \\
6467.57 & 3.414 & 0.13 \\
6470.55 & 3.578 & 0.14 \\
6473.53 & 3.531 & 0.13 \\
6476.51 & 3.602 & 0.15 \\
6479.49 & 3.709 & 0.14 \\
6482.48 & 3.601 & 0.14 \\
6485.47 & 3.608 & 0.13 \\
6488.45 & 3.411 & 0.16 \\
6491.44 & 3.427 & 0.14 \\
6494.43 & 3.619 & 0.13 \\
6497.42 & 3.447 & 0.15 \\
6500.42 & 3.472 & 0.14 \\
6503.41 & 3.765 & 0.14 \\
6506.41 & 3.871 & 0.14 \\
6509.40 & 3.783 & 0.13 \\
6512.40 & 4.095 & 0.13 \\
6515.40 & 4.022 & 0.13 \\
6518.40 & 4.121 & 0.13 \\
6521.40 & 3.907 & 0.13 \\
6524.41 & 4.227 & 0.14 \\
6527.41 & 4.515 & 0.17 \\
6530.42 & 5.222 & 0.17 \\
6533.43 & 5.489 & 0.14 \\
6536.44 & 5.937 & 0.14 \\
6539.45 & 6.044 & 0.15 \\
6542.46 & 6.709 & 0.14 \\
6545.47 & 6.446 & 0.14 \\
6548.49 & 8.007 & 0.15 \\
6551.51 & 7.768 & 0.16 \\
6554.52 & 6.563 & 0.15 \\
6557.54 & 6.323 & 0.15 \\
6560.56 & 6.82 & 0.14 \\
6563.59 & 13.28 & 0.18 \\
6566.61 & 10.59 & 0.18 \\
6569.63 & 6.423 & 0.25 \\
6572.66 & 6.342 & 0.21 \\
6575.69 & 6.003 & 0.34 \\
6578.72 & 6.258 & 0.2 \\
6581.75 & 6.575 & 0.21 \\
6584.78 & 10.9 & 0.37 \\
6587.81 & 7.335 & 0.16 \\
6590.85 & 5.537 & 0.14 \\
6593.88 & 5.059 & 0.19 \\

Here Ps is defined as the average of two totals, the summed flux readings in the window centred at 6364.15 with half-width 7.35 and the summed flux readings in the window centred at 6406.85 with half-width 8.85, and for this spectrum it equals 18.4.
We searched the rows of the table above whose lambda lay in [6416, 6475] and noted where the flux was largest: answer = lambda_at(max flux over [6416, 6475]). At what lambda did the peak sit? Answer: 6443.79 Ang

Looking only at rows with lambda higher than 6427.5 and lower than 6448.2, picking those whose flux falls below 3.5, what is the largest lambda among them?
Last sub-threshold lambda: 6446.75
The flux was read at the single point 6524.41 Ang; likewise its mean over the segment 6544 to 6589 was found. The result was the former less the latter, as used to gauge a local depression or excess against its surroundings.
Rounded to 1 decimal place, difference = -3.5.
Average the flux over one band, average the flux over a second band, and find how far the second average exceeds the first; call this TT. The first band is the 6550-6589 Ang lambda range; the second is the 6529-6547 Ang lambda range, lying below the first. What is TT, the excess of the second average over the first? -1.8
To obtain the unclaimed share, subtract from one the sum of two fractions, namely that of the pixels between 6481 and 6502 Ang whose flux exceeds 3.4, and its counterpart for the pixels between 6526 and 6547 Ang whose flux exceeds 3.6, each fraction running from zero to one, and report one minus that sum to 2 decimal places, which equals -1.00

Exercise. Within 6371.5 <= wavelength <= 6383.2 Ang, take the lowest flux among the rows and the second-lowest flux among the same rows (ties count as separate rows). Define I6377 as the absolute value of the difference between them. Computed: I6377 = 0.166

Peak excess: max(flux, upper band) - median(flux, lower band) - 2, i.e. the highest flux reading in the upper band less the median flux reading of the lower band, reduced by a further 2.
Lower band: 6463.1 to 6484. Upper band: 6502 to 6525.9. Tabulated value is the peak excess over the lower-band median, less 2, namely -1.4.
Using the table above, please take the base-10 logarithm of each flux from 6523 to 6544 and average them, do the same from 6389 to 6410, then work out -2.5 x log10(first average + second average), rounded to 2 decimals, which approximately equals -0.24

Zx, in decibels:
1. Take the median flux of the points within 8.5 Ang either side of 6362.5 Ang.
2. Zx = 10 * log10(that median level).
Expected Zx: 5.27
